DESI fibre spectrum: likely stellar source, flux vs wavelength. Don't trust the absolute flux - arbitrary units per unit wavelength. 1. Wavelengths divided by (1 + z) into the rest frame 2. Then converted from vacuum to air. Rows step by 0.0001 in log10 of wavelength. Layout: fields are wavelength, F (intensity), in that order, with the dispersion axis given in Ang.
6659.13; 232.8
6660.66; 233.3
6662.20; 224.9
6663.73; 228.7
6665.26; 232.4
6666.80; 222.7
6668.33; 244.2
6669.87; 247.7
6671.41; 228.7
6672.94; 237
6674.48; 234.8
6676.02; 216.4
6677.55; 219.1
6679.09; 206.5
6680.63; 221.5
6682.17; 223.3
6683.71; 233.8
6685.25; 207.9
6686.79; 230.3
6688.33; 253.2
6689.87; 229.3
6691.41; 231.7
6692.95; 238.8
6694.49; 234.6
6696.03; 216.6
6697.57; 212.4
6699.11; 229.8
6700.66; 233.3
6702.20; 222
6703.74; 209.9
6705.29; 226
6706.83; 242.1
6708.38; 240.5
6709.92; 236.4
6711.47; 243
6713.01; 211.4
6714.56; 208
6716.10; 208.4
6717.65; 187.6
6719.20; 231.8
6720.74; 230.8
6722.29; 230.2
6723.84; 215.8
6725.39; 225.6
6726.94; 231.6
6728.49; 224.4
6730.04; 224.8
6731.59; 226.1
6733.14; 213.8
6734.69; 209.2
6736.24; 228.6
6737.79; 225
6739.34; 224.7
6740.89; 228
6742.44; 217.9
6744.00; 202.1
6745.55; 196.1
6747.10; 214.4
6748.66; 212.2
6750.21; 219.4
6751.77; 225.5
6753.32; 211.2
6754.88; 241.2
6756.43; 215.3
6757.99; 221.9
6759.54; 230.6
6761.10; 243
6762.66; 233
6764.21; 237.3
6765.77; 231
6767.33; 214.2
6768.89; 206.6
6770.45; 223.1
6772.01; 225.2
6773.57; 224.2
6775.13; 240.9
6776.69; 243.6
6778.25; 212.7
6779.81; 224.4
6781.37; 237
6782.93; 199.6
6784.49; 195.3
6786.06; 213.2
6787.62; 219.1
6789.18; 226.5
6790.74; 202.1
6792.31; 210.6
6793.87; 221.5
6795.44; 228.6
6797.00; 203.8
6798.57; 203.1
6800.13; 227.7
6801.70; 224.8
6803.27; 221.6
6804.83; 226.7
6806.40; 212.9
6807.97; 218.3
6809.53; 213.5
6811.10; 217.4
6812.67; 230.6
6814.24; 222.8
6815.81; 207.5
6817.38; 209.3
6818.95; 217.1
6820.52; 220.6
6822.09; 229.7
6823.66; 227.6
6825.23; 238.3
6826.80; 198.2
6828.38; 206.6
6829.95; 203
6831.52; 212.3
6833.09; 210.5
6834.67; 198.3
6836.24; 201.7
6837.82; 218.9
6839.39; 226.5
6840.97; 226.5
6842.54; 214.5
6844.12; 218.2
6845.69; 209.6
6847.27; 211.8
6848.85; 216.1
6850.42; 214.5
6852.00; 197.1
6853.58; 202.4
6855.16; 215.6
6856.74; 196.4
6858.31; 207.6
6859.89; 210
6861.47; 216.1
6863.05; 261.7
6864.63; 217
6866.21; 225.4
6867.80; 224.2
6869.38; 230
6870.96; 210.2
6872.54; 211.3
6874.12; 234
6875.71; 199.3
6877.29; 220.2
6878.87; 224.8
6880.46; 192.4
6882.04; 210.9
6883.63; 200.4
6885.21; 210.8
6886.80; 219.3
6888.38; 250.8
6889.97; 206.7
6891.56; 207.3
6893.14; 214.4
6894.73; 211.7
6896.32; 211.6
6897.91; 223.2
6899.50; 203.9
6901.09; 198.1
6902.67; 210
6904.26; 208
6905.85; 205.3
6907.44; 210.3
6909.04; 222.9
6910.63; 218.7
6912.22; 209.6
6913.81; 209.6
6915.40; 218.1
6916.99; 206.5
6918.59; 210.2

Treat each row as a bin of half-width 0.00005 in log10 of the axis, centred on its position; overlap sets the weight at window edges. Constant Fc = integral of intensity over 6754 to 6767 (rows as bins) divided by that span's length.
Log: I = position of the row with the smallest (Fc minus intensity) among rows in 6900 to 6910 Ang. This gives 6909.04 Ang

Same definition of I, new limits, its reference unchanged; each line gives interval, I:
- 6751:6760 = 6754.88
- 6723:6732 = 6726.94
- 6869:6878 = 6874.12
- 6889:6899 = 6897.91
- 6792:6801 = 6795.44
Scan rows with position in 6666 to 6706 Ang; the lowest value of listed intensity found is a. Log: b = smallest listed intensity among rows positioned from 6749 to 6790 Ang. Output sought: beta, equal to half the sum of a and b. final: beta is 201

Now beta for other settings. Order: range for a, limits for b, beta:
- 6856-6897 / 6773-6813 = 194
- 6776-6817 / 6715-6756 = 191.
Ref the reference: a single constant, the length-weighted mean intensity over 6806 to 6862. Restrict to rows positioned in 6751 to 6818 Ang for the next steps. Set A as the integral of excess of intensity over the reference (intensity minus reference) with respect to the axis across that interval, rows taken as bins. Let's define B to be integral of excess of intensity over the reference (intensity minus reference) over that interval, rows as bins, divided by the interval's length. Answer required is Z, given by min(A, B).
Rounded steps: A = 474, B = 7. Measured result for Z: 7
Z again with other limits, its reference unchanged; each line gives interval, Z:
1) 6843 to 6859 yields -77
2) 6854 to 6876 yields 5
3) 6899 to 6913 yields -57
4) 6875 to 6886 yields -59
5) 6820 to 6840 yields 1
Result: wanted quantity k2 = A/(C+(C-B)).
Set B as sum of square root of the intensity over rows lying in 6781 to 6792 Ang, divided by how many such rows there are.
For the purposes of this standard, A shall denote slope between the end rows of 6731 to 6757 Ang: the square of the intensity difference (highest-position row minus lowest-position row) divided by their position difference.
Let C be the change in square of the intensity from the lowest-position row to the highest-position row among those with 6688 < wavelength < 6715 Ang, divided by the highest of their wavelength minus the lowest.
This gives 0.1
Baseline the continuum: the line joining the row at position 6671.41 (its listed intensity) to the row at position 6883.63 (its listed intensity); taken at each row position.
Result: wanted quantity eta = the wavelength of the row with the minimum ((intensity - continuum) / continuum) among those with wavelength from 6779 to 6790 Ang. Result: 6784.49 Ang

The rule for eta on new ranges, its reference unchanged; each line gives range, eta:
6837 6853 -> 6852.00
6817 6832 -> 6826.80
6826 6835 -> 6826.80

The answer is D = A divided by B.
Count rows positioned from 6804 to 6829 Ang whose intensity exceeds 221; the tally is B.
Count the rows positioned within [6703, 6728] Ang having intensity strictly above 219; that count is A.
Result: 1.7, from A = 10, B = 6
